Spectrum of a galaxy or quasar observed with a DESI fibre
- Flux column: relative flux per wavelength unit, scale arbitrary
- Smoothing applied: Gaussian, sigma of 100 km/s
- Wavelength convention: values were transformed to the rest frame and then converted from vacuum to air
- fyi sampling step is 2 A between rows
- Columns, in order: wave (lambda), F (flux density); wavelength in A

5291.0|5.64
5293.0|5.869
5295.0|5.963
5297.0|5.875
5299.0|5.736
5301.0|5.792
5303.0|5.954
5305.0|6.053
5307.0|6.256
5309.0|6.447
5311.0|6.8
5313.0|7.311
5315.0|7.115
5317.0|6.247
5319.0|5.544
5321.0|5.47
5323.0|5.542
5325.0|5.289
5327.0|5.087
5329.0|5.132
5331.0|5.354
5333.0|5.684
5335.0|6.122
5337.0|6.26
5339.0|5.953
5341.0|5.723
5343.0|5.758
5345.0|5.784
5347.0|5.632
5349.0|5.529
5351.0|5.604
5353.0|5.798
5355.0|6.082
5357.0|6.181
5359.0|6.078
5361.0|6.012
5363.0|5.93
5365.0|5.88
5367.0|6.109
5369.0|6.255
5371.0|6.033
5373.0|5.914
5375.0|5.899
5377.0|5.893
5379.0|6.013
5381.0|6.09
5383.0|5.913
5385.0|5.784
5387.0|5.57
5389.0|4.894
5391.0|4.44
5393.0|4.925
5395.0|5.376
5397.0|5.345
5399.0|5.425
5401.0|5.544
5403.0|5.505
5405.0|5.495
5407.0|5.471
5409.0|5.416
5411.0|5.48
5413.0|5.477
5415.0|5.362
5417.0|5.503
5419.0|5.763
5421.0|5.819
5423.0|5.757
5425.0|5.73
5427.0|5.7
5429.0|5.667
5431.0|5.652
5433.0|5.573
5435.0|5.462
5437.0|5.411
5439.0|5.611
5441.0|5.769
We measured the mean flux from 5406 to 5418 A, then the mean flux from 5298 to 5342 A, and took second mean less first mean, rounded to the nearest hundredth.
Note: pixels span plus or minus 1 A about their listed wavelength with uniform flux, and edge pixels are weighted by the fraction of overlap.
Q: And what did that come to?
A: 0.50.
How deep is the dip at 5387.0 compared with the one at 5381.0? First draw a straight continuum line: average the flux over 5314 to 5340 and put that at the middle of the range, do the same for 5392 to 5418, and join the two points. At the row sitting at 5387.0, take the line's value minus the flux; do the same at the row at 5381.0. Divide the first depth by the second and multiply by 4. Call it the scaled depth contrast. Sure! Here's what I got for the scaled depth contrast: 1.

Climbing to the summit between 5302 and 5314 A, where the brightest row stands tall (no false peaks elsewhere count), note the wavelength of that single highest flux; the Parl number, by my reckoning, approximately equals 5313.0 A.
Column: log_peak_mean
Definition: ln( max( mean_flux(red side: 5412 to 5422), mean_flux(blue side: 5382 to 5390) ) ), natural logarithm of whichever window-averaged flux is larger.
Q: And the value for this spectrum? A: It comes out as 1.72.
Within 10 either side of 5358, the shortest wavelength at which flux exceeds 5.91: 5355.0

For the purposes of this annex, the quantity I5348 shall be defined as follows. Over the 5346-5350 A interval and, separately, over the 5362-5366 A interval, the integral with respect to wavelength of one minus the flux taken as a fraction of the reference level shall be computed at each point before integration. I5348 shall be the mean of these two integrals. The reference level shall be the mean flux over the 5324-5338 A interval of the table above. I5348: -0.13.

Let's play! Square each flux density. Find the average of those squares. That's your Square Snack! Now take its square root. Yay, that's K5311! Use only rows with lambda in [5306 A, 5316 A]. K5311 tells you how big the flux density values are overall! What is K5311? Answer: 6.8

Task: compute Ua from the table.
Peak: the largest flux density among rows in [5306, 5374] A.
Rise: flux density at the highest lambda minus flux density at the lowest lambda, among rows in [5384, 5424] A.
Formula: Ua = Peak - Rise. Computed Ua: 7.3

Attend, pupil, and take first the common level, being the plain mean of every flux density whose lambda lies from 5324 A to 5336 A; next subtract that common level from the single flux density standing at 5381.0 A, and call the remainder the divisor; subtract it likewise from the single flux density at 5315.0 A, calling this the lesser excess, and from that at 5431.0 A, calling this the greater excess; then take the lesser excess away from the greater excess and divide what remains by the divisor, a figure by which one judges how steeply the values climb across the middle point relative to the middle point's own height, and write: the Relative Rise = -2.3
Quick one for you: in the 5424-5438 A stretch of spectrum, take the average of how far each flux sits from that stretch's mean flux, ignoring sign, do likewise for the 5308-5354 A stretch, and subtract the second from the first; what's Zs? -0.35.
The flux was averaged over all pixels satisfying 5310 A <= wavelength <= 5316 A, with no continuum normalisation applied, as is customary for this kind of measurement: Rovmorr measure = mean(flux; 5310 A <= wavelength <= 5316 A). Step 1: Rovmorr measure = 7.1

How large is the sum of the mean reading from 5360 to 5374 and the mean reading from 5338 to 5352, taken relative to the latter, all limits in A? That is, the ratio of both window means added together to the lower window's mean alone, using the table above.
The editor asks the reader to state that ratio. 2.05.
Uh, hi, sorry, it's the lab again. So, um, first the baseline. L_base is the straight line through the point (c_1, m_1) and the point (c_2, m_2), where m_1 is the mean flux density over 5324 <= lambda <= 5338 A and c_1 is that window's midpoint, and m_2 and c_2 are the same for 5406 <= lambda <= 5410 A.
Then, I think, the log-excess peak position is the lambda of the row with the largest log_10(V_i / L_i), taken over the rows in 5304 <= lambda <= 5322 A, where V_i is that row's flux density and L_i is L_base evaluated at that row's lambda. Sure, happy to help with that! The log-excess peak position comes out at 5313.0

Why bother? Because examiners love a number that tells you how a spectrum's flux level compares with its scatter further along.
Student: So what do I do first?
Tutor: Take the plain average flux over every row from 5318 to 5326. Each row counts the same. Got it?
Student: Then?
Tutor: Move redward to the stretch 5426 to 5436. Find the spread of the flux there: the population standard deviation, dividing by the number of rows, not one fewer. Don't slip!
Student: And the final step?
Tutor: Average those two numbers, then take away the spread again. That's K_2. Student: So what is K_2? 2.69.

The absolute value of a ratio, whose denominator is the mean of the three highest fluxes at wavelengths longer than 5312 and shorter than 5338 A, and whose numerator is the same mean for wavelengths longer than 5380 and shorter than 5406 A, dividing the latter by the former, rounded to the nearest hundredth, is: 0.86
